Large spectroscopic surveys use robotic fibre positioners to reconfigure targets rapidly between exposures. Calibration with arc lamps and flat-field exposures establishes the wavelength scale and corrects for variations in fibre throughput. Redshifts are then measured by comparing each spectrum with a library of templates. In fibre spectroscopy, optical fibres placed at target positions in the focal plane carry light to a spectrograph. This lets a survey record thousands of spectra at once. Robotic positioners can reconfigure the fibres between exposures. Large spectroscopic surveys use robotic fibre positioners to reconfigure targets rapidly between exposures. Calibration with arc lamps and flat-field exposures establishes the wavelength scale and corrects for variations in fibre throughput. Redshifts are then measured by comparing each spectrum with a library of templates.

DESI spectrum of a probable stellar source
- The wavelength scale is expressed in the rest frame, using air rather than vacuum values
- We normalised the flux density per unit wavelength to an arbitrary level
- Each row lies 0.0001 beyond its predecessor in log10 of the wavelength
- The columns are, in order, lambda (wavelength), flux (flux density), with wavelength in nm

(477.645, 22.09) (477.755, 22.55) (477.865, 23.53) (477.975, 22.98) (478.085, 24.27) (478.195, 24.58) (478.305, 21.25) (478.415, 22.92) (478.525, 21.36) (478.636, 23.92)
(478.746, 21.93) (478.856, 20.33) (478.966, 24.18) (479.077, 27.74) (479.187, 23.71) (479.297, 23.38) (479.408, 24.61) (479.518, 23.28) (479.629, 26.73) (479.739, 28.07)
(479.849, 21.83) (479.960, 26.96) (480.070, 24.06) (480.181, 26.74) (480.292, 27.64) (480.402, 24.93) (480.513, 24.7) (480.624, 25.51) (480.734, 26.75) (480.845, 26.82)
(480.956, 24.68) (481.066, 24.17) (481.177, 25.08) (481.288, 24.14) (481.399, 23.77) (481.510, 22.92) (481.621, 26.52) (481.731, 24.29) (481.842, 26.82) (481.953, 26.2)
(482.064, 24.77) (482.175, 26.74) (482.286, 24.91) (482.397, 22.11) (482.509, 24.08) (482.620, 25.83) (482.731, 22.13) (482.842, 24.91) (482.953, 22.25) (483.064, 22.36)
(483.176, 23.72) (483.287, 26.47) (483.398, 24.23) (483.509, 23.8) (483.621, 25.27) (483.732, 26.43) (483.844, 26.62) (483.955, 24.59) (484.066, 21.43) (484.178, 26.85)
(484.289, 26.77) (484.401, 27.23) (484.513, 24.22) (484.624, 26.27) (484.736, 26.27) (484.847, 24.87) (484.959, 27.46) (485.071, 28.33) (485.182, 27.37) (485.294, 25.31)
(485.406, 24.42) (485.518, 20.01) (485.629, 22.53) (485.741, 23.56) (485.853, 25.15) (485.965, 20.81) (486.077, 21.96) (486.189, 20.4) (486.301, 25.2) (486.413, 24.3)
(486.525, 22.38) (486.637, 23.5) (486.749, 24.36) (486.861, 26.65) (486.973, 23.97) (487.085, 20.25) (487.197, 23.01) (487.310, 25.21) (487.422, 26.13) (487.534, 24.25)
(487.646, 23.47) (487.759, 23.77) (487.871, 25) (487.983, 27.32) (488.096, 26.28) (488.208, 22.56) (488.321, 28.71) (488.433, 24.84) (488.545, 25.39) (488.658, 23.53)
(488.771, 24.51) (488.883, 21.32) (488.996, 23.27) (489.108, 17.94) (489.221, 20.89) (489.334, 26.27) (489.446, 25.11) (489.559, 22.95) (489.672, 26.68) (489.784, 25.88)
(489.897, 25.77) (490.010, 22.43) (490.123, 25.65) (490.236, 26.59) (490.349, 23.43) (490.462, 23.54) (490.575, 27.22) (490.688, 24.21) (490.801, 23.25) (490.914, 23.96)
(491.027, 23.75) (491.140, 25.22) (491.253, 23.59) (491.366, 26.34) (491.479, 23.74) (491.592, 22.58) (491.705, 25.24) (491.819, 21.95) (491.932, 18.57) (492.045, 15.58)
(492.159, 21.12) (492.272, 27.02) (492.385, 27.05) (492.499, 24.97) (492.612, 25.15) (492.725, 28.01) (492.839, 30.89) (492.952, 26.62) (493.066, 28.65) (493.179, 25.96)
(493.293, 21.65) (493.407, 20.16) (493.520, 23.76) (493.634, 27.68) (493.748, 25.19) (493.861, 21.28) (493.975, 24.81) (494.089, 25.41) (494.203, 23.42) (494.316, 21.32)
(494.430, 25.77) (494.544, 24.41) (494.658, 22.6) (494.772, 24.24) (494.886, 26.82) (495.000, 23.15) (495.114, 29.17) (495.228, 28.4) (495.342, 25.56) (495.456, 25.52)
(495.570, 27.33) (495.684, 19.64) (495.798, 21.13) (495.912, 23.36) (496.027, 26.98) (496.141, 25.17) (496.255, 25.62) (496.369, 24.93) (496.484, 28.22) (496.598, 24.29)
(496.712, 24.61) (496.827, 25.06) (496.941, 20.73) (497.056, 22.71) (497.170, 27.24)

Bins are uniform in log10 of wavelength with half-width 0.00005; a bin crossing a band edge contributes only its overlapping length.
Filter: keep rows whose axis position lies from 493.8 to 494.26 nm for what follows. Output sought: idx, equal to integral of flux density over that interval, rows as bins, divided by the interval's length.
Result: 23.8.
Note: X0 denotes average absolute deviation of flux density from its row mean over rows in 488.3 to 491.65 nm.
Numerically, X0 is 1.6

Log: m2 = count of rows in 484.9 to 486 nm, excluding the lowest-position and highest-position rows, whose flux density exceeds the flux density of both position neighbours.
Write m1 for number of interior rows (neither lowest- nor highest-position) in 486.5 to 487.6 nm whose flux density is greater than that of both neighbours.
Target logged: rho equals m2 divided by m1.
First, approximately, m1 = 2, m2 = 2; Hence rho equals 1.00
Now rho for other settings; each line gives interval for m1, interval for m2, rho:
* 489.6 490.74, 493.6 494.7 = 1.00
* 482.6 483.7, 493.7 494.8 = 1.00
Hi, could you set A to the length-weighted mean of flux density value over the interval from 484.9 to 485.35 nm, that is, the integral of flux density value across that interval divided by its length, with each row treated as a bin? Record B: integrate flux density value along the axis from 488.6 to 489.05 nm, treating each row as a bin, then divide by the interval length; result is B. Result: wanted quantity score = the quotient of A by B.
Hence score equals 1.17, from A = 27.1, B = 23.1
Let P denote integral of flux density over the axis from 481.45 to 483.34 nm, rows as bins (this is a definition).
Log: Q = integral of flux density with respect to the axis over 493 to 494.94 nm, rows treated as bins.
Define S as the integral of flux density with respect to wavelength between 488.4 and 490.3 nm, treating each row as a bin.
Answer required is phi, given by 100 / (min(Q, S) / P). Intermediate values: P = 46.4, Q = 47.1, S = 46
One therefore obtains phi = 101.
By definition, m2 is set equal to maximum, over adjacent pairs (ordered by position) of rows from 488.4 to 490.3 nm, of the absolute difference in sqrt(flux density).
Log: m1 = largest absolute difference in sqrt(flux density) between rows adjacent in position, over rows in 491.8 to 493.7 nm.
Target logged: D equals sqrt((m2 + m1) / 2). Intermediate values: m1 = 0.65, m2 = 0.59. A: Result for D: 0.79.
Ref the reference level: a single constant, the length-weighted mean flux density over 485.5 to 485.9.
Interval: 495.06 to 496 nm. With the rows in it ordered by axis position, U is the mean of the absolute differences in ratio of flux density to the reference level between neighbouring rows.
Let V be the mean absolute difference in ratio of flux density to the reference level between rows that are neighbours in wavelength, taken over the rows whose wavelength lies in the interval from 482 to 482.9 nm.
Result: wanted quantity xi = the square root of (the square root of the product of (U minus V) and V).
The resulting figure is 0.082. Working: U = 0.105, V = 0.104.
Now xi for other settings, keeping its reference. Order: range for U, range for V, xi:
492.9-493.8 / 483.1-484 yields 0.252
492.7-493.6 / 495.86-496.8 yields 0.250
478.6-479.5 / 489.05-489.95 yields 0.117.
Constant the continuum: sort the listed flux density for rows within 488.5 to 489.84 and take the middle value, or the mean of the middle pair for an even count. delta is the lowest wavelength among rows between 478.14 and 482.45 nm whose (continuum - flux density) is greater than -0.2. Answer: 478.305 nm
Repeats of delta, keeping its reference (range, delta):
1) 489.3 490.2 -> 489.559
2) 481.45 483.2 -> 481.510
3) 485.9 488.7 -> 485.965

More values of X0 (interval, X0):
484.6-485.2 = 1.0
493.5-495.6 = 1.7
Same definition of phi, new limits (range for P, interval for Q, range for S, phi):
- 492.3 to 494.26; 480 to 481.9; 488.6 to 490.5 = 110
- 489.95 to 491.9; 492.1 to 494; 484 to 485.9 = 99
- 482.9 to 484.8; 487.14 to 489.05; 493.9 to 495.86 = 101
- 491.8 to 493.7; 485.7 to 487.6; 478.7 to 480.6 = 104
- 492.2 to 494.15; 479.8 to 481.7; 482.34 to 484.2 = 110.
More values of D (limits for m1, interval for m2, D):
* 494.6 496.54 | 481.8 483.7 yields 0.77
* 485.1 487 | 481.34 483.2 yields 0.66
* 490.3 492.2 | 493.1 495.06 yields 0.74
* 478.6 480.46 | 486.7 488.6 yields 0.79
